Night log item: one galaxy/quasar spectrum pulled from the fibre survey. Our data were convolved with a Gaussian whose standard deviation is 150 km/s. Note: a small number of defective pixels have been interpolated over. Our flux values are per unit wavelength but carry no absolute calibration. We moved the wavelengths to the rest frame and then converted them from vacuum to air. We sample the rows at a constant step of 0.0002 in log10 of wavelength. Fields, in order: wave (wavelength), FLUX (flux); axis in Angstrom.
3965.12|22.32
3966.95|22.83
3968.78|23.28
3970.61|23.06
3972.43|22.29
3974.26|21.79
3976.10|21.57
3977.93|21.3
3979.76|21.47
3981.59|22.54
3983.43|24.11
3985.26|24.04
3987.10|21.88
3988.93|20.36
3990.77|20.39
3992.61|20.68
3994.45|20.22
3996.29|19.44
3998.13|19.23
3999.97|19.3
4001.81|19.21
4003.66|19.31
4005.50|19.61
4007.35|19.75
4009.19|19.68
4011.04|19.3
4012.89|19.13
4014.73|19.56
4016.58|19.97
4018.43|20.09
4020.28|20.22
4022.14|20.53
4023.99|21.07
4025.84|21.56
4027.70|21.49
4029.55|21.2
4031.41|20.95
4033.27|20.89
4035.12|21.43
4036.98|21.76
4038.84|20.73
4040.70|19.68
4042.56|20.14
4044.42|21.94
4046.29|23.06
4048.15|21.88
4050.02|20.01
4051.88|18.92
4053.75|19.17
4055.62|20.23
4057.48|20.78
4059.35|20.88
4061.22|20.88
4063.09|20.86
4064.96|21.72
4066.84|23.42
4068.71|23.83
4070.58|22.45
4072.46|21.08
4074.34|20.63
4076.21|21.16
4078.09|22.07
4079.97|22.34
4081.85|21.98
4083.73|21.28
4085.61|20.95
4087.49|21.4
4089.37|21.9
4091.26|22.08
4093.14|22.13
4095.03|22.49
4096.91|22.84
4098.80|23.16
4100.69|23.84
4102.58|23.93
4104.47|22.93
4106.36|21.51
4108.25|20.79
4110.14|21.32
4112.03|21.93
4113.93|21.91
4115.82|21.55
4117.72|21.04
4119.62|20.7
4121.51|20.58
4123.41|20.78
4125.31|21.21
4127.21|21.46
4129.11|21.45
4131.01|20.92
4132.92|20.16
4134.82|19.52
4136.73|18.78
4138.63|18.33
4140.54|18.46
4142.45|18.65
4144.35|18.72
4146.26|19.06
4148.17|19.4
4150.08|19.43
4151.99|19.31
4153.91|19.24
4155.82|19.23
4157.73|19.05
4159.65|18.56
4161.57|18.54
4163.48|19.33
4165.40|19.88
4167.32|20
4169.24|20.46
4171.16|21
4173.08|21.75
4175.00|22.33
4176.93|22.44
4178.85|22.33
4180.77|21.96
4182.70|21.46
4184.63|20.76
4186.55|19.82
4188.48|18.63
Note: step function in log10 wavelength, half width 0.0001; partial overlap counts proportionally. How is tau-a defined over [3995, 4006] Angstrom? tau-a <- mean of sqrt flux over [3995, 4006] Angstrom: 4.40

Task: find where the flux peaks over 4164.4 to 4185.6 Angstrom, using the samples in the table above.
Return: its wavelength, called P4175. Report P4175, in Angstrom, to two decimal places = 4176.93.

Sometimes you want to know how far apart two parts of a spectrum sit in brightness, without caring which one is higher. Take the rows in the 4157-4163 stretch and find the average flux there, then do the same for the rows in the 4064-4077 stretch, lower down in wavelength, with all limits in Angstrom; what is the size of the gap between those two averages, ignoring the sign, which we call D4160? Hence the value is 3.3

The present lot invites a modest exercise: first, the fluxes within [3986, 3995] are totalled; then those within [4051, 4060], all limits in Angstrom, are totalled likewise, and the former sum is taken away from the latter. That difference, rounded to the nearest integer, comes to -4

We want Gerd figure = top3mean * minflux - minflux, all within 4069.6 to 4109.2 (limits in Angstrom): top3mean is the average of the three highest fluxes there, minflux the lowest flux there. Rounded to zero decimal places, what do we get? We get 467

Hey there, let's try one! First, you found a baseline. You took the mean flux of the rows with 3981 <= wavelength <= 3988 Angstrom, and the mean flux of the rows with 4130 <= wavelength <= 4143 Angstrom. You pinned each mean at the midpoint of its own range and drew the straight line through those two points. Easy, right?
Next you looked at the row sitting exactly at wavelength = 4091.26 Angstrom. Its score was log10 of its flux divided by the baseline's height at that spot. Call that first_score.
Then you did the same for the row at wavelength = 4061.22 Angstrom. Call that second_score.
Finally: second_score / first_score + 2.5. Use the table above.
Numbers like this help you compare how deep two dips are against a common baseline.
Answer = 2.3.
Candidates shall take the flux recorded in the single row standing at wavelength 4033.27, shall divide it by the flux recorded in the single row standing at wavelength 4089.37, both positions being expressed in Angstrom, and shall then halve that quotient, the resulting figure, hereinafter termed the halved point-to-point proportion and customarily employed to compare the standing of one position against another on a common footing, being 0.48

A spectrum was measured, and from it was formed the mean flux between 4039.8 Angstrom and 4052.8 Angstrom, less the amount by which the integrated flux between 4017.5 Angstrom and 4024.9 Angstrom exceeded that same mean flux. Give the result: -110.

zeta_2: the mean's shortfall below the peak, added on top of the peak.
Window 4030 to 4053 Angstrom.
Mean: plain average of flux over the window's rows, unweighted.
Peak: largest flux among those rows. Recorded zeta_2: 25.2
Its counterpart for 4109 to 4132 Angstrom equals 22.6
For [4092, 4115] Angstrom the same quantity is 25.5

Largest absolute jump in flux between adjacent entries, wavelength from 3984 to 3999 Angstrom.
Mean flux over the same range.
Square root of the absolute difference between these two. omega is 4.32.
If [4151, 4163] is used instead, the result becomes 4.30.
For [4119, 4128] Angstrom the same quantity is 4.53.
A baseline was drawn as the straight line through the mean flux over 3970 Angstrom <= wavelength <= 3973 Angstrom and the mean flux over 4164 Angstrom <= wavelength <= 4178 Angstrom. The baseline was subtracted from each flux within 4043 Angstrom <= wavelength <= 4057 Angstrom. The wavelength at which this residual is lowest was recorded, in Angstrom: 4051.88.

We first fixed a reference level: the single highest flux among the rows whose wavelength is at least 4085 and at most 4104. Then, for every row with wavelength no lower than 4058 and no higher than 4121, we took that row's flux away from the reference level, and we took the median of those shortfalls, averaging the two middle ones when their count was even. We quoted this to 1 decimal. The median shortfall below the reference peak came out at 2.0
